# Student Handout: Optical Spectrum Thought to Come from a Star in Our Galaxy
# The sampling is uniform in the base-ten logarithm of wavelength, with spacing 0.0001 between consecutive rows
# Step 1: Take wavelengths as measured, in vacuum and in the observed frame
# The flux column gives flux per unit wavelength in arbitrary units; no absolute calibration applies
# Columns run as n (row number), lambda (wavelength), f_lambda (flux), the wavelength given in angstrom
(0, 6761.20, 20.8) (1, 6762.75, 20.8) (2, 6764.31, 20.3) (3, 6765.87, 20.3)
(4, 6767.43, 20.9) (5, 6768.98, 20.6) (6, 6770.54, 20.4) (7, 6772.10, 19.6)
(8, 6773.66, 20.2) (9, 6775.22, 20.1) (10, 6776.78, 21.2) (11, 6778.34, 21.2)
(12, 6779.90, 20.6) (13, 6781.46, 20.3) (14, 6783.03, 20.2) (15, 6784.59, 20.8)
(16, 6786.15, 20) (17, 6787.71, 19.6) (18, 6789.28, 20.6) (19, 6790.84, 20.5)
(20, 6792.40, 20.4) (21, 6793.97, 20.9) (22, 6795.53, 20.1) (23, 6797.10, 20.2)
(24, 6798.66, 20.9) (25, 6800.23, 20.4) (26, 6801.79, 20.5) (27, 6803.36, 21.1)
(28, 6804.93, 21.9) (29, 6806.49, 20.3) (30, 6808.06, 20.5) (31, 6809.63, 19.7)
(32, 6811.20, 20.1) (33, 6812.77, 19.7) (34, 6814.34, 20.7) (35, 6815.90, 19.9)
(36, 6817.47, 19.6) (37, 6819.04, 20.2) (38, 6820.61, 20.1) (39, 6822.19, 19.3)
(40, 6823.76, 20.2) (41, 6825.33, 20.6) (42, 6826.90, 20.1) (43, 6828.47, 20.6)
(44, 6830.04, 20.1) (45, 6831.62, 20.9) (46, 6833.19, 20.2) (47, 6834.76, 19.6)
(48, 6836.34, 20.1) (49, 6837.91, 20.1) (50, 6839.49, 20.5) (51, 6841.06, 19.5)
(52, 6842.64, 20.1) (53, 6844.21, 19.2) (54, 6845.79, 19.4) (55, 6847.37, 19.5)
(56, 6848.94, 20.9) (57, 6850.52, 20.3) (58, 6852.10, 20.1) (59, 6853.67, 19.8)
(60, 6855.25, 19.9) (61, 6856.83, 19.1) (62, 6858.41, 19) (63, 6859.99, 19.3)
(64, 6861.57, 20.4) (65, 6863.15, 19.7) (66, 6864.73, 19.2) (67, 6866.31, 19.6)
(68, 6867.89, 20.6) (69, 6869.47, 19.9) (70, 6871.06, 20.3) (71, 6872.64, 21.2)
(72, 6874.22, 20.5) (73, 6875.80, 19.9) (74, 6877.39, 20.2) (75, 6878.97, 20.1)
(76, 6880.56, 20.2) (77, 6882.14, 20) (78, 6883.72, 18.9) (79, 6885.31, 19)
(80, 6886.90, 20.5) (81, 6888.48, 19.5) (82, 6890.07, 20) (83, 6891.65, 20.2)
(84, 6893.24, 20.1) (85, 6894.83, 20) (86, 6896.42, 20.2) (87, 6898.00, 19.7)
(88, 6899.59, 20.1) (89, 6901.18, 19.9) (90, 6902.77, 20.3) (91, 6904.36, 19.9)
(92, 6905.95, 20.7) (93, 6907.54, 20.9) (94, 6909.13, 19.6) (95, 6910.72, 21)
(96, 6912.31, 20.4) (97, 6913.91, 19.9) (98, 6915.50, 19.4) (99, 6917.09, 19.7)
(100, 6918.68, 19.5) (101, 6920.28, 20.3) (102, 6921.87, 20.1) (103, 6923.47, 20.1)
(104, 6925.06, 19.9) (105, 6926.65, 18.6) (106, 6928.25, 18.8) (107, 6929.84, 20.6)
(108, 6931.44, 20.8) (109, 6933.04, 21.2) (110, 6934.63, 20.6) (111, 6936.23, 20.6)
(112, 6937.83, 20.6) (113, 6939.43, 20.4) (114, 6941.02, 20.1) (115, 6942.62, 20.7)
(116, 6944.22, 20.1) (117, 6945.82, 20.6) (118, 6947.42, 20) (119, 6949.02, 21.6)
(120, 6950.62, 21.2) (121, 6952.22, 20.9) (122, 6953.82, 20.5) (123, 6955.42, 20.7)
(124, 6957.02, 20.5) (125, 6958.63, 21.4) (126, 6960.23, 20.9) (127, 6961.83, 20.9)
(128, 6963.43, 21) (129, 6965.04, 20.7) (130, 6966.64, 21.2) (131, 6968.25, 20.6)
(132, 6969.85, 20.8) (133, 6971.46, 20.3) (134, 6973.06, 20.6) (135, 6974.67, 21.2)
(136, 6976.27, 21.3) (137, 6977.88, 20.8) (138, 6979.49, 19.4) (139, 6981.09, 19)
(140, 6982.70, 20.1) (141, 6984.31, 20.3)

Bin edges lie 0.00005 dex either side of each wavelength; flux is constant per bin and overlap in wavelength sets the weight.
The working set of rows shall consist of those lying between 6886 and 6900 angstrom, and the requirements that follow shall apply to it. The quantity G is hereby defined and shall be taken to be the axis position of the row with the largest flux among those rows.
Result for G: 6886.90 angstrom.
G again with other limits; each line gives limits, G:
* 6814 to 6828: 6814.34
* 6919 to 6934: 6933.04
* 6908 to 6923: 6910.72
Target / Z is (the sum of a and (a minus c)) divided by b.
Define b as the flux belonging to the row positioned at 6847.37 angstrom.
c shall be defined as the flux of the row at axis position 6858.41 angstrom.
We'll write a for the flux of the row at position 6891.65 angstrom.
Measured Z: 1.10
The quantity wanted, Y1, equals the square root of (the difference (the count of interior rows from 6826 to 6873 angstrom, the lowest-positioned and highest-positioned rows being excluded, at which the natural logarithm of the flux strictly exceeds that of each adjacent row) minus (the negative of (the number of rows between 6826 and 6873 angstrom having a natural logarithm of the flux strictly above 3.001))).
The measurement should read 4.2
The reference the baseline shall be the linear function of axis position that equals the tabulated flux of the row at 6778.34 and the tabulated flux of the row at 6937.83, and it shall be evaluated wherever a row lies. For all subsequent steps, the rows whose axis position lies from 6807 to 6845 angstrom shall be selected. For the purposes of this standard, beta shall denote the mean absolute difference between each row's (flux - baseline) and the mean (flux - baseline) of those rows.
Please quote 0.34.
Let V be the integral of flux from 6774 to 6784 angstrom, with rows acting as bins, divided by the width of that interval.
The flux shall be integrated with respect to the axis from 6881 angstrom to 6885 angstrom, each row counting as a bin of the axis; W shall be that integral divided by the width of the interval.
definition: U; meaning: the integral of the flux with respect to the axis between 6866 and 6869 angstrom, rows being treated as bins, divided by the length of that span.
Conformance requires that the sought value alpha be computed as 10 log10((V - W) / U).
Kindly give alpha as -12.7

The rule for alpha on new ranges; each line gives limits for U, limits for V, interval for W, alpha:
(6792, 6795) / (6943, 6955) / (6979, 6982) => -11.5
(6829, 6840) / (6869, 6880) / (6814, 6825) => -18.4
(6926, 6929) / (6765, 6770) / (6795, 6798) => -16.6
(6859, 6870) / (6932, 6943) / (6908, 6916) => -16.1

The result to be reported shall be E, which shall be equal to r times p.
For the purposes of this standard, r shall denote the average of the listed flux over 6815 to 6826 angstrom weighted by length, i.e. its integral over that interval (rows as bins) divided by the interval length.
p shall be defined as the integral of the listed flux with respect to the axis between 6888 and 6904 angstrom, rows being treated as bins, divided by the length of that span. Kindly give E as 400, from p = 20.0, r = 20.0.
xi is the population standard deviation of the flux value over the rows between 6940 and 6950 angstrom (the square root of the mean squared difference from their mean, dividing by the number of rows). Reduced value 0.55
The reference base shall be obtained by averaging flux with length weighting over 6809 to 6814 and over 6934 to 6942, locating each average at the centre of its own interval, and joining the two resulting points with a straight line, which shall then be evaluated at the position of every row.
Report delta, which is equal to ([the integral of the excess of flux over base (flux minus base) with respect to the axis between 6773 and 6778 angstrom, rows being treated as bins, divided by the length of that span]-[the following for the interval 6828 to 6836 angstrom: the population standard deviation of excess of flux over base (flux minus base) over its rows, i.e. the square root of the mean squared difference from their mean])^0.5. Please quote 0.62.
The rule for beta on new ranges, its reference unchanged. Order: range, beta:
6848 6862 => 0.50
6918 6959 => 0.53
